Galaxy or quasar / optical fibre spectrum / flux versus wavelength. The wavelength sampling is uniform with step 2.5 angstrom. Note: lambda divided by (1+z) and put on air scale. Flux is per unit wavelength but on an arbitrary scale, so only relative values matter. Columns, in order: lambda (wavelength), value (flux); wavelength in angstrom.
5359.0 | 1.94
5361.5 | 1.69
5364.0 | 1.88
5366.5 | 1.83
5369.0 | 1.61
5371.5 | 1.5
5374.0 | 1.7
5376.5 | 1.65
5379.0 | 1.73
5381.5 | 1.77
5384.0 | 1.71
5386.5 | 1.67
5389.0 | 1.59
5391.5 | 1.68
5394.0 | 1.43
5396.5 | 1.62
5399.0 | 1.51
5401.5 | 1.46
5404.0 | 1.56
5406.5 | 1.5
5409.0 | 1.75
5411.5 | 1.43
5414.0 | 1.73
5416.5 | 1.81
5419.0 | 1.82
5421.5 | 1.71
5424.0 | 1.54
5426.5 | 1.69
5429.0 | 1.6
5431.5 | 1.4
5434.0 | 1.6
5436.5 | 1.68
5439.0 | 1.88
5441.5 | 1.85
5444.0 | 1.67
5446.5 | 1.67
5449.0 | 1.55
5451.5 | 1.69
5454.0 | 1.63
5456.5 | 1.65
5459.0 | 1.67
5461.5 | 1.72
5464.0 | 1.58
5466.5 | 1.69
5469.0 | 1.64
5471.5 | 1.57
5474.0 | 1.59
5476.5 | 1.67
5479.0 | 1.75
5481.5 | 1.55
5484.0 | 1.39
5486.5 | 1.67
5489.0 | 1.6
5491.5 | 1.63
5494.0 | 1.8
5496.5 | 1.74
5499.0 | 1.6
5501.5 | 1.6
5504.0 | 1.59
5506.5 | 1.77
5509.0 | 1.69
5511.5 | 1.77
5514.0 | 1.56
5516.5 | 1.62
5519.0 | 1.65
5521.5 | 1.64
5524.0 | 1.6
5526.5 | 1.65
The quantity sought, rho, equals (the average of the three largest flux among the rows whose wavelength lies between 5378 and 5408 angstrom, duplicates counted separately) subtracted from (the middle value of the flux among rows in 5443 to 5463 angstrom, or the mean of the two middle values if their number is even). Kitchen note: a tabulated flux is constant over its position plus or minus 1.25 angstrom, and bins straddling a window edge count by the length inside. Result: -0.067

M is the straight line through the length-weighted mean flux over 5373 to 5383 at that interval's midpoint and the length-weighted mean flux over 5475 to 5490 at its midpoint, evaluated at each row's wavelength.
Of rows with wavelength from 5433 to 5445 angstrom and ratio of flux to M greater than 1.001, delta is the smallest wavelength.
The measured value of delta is 5436.5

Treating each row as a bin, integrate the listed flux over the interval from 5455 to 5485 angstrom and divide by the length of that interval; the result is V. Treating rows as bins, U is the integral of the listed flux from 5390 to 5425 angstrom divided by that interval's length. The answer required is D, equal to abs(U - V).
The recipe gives 0.013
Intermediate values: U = 1.61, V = 1.62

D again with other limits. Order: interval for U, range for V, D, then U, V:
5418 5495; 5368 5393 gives 0.010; 1.65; 1.66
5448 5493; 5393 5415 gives 0.072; 1.63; 1.55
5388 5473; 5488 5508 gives 0.033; 1.63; 1.67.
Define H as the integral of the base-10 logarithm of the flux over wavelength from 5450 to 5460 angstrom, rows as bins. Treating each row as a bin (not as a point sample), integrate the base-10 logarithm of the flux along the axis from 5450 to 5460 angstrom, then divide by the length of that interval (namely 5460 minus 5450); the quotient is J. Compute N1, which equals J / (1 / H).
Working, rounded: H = 2.19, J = 0.219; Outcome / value 0.481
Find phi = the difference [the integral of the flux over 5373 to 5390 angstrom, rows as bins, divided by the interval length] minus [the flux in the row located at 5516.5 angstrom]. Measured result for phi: 0.07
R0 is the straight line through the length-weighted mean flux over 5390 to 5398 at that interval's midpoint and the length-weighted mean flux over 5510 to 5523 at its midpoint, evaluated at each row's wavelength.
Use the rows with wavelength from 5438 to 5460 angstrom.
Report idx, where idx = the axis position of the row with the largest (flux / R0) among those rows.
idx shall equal 5439.0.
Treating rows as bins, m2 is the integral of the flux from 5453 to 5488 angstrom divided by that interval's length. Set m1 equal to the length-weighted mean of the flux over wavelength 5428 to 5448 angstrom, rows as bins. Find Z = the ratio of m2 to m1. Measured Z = 0.97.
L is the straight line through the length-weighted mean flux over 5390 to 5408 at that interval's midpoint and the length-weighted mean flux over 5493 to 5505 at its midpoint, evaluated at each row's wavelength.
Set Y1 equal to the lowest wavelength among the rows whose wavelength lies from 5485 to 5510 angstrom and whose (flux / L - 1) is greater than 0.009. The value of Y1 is 5486.5 angstrom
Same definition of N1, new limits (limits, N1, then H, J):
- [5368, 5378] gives 0.435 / 2.08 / 0.208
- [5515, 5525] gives 0.446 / 2.11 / 0.211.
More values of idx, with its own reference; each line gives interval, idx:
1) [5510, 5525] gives 5511.5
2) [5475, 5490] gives 5479.0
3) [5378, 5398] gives 5381.5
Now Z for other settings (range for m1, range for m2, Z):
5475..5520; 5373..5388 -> 1.03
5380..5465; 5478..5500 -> 1.00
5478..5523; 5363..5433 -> 1.00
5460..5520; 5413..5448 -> 1.03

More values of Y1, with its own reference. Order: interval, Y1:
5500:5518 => 5506.5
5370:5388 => 5374.0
